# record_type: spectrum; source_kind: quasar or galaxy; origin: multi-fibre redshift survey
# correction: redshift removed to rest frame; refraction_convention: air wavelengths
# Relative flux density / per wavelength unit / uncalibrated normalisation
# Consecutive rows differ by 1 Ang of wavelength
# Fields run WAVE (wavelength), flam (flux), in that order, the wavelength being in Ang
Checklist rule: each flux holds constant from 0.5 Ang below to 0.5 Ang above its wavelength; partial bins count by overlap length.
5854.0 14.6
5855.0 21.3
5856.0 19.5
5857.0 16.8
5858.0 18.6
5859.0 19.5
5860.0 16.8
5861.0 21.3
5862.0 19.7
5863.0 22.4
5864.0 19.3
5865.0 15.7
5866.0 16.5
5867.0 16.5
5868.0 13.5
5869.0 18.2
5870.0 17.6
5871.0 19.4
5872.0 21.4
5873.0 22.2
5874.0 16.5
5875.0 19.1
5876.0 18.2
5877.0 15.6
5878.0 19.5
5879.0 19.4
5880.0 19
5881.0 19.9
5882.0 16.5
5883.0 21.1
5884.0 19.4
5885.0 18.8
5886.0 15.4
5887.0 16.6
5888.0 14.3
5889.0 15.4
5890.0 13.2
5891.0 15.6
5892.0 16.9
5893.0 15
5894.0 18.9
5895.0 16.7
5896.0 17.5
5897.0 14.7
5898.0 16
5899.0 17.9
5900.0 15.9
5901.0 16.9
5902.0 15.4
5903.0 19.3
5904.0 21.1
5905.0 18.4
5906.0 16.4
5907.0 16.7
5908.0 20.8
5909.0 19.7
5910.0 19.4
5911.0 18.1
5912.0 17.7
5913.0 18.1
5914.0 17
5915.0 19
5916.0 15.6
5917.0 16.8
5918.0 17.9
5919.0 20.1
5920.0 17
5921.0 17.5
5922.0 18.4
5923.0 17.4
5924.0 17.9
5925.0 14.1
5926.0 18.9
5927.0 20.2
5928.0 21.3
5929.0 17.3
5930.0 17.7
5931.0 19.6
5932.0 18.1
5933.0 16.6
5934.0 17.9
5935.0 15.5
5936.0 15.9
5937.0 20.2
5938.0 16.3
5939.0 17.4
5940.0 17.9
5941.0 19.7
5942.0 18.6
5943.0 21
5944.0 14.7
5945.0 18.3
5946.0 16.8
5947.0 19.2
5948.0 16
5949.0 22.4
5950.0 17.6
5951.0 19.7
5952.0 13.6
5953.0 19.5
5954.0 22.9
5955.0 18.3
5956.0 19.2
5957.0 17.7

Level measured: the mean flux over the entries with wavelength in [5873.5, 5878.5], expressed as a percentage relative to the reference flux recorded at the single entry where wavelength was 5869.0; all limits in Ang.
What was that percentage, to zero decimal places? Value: 98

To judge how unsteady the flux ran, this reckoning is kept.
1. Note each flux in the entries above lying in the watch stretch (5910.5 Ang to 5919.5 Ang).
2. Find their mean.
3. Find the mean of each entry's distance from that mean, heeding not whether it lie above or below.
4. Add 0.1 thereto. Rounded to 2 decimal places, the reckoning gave 1.02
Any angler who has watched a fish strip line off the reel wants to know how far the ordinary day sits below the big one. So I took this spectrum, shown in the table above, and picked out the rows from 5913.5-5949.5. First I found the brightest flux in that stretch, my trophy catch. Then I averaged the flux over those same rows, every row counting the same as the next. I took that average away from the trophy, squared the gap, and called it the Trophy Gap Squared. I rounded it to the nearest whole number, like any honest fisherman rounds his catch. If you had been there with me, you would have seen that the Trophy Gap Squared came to 20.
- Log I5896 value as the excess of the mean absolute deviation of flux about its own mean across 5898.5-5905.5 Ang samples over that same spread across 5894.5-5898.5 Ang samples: 0.6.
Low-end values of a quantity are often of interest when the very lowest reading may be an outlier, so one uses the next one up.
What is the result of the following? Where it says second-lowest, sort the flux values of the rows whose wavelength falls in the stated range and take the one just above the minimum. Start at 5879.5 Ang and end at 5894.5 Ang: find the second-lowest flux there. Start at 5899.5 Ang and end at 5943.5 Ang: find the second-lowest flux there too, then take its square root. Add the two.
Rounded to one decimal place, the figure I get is 18.2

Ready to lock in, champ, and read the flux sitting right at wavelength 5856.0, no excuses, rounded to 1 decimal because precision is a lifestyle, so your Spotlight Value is 19.5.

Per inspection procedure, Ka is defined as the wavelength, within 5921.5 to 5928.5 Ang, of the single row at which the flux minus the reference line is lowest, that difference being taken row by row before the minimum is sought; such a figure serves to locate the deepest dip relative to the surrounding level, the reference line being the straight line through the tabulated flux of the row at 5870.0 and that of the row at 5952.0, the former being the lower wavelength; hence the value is 5925.0 Ang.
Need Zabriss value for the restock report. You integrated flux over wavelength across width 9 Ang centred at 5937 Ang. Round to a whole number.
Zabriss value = 157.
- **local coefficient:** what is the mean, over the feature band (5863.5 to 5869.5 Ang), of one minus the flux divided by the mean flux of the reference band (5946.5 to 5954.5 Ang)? 0.12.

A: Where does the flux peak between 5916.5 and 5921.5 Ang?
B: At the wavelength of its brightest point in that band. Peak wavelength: 5919.0 Ang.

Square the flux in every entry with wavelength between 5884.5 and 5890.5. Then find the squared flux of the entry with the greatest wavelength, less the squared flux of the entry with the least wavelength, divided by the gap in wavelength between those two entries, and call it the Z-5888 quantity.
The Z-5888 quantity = -36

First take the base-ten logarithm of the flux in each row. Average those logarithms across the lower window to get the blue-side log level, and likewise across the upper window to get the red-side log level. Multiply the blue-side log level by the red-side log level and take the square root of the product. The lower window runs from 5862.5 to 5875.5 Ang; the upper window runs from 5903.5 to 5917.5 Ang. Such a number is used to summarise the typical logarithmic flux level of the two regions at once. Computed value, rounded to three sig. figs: 1.26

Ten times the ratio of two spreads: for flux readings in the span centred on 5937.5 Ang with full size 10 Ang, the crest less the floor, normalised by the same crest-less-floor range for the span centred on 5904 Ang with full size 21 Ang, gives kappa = 7.34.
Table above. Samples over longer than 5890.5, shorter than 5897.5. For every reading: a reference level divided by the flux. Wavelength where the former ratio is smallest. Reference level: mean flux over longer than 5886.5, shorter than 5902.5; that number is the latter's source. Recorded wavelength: 5894.0 Ang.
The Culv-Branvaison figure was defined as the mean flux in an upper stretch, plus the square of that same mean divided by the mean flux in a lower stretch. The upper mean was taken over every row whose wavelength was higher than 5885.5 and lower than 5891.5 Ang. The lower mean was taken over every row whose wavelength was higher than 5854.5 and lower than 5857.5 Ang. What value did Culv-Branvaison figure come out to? 27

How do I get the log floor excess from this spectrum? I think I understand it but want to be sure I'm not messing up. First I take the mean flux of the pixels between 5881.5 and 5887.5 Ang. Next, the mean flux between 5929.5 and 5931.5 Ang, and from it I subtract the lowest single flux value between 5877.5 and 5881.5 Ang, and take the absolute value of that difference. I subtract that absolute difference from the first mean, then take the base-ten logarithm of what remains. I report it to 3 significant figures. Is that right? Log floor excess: 1.25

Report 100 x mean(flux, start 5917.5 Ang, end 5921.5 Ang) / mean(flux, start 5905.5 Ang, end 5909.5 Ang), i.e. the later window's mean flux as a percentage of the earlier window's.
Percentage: 99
